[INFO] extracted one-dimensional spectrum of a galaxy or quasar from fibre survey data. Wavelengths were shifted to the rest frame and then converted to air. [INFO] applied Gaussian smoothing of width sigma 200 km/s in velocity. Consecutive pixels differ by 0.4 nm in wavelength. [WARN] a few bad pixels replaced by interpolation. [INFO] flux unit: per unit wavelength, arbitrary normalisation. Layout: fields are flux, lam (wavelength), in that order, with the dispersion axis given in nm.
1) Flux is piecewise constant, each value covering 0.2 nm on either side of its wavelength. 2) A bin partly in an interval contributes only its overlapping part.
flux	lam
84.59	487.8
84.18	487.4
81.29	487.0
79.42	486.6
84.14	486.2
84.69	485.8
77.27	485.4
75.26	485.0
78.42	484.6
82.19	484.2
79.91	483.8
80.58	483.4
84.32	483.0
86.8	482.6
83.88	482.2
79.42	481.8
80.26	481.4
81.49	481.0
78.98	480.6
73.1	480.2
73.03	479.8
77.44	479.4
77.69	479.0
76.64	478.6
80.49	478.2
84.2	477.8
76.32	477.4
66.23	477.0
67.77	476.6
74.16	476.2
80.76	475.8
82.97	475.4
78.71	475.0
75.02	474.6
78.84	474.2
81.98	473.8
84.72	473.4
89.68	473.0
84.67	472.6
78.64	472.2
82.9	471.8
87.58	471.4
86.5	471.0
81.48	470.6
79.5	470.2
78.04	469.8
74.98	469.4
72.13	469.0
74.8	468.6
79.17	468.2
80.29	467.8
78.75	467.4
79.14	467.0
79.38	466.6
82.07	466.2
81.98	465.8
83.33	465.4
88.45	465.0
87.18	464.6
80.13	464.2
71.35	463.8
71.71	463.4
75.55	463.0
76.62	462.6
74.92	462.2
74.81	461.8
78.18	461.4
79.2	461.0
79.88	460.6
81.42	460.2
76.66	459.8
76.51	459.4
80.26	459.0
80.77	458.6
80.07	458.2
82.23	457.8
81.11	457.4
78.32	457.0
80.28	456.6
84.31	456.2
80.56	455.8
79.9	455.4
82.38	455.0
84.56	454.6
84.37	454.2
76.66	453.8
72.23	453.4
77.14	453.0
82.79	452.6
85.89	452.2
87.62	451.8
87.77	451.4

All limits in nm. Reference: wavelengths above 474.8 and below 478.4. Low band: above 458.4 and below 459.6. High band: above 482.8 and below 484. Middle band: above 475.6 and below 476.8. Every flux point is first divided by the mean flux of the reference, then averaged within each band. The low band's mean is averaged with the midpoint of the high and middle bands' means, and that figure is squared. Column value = 1.04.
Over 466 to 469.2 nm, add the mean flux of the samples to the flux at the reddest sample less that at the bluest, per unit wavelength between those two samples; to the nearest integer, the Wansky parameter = 75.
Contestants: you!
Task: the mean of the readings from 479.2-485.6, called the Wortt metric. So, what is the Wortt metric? 79.5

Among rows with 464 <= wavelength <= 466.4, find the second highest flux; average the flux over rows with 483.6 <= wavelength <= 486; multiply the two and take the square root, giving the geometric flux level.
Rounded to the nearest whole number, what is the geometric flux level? 83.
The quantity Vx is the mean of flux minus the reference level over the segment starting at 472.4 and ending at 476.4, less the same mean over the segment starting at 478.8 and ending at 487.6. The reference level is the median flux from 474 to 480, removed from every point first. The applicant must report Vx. 1.0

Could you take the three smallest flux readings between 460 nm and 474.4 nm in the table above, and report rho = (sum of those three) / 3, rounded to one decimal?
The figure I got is 71.7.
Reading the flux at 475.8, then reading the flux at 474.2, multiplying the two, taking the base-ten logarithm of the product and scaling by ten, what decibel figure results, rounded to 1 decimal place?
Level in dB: 38.0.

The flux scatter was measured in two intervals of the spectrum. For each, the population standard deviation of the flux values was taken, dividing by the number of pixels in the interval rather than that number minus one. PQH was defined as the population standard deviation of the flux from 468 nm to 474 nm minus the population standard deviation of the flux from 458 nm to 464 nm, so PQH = 1.8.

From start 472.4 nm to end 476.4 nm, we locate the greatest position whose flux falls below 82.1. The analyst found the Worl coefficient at 476.2 nm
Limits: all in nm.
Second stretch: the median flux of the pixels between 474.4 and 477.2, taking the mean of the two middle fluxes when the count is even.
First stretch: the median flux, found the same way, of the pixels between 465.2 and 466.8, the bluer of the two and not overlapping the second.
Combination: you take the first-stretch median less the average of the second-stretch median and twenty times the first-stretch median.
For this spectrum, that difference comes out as -776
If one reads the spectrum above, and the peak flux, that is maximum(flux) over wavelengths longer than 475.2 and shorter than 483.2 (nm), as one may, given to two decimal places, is 86.80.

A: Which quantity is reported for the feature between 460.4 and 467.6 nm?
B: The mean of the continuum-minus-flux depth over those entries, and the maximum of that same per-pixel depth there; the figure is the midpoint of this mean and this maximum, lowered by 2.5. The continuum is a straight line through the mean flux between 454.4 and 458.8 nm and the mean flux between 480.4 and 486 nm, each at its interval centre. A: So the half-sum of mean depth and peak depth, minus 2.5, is 3.5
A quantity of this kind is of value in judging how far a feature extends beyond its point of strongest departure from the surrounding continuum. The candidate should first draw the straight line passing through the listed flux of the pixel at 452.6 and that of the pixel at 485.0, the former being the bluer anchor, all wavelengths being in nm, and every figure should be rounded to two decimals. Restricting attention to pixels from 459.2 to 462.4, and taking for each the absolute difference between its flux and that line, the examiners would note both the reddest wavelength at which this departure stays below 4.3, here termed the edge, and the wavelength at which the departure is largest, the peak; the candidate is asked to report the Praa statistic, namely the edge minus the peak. -0.40 nm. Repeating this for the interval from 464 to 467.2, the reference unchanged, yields 2.00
